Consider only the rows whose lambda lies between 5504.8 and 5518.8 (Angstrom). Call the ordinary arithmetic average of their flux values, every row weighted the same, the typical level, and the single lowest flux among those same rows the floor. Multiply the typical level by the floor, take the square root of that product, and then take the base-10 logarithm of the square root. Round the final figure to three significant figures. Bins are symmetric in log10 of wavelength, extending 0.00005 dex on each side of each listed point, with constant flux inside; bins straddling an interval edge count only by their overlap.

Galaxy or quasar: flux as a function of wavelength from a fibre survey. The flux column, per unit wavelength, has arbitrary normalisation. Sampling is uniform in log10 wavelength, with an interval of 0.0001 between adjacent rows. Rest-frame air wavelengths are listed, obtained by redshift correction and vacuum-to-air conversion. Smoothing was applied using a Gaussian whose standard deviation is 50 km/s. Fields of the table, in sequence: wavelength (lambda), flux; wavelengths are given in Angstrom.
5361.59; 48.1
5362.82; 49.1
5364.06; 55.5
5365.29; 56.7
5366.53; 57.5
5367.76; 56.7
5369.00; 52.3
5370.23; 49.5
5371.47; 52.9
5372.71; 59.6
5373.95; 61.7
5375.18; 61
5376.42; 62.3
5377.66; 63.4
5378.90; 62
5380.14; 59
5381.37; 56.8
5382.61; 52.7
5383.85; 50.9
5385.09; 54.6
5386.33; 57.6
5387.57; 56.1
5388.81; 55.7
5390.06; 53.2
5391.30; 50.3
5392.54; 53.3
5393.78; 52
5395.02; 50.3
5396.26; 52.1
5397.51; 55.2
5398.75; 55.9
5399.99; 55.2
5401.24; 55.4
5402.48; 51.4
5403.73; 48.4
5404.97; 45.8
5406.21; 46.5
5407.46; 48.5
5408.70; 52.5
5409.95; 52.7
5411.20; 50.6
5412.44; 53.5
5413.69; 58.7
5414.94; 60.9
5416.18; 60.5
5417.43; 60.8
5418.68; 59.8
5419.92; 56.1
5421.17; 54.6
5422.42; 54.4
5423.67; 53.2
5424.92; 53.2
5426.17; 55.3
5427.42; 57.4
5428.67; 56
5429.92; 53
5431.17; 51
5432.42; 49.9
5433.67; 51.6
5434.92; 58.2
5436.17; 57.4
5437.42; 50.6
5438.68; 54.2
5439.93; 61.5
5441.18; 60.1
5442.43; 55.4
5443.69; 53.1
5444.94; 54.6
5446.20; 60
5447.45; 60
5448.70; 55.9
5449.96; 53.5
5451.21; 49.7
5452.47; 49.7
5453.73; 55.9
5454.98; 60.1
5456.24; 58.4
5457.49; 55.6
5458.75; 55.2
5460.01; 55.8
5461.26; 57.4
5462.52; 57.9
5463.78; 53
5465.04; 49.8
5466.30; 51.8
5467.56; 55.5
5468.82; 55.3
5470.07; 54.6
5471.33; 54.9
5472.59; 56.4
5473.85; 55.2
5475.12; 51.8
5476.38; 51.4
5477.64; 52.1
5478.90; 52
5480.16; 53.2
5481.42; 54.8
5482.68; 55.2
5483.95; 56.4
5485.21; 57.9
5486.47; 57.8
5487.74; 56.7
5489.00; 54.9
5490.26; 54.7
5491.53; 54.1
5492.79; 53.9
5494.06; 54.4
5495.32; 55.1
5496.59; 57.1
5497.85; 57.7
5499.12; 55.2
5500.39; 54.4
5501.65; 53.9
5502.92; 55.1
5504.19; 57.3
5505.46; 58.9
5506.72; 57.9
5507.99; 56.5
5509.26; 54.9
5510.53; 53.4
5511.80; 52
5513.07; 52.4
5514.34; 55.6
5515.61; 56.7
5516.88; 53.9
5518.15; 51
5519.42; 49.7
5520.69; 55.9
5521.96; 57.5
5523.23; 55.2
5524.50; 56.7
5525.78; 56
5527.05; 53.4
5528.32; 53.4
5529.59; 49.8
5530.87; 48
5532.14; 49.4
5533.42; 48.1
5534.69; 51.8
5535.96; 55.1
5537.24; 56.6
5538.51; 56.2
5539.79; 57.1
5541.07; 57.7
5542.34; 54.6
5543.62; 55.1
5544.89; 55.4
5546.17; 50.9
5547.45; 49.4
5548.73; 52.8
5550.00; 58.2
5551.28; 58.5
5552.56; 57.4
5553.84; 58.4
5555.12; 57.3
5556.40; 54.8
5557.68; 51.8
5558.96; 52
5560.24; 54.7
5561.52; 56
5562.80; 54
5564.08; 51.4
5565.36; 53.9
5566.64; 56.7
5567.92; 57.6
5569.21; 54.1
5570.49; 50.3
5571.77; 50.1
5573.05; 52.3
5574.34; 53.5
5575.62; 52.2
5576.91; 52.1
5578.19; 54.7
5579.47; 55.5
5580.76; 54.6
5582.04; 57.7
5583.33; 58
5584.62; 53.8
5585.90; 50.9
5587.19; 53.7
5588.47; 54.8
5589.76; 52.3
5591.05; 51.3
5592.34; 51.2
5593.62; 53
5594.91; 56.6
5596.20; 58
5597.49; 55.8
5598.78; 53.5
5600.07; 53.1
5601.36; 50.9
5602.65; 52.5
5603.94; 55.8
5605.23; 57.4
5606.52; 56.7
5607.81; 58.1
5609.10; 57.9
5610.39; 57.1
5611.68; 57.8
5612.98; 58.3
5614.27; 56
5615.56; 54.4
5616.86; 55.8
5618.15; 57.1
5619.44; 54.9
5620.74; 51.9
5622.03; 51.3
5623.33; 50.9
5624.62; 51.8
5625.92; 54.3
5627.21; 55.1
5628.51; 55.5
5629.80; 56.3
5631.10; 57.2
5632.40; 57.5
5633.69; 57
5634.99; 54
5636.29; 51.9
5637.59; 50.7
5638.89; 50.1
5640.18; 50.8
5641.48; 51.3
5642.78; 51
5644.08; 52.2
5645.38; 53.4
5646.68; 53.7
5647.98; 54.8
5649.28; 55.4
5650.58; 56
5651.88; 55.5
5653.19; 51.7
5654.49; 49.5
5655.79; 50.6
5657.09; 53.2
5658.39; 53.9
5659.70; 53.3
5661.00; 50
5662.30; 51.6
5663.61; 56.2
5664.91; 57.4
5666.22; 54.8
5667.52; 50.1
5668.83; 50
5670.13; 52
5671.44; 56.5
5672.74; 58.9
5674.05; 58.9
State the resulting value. 1.72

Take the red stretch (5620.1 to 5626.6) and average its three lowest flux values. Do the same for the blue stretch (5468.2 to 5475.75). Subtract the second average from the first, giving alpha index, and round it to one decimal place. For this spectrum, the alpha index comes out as -2.4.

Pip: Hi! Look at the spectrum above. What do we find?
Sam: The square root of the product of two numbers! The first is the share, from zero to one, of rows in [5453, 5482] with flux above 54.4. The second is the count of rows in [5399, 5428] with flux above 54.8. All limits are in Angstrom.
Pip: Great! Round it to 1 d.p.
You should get 2.6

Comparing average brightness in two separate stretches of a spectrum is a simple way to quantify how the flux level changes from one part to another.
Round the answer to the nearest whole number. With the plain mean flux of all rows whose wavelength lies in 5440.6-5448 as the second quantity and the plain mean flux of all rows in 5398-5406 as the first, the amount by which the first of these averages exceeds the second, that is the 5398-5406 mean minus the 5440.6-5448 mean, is -5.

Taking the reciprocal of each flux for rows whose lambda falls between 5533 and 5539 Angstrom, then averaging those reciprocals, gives 0.0187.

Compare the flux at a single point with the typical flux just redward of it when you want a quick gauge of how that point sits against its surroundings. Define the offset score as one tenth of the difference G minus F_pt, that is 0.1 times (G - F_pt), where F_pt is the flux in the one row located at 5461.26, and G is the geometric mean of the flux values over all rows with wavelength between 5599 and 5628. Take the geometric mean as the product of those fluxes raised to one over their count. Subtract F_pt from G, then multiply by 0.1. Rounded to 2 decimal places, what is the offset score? -0.25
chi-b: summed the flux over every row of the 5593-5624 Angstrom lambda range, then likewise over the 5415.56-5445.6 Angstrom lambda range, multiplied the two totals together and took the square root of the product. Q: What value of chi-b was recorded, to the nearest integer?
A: 1328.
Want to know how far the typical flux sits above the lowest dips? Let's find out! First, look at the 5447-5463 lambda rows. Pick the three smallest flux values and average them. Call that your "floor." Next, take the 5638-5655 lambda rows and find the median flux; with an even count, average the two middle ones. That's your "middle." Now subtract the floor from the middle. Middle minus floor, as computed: 1.2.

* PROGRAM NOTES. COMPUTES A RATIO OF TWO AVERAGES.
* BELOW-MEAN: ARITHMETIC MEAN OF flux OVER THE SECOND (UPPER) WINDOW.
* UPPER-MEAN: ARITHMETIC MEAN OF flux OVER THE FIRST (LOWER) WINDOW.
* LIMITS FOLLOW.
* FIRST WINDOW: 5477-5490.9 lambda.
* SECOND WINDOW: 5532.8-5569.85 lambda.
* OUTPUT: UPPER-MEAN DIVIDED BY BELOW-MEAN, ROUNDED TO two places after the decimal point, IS 1.01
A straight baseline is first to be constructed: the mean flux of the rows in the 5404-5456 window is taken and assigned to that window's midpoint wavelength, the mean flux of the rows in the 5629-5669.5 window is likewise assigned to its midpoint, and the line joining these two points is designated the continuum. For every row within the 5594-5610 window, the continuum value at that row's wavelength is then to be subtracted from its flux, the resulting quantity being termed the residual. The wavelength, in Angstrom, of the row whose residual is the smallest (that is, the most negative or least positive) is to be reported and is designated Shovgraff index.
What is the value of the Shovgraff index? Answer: 5601.36 Angstrom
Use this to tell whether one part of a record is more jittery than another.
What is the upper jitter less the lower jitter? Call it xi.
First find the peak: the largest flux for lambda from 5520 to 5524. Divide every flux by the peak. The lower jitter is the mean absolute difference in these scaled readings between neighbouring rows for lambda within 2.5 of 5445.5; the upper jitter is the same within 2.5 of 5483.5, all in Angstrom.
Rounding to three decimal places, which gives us -0.022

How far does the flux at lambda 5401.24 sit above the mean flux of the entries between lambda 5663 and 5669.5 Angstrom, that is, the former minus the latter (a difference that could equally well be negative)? 1.7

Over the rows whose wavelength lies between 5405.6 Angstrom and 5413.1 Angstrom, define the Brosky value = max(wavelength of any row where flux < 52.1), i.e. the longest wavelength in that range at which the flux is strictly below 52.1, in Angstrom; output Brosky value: 5411.20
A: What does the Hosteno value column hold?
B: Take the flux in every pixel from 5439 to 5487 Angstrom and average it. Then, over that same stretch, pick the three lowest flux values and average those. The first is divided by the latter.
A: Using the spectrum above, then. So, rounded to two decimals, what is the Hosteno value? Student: 1.11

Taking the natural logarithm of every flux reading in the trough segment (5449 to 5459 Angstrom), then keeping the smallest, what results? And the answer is 3.91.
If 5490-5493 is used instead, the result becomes 3.99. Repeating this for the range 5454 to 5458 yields 4.02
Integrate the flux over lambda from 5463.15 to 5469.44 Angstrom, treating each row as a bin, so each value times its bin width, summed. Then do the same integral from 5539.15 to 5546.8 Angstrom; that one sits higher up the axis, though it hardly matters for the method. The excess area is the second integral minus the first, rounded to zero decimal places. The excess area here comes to 88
